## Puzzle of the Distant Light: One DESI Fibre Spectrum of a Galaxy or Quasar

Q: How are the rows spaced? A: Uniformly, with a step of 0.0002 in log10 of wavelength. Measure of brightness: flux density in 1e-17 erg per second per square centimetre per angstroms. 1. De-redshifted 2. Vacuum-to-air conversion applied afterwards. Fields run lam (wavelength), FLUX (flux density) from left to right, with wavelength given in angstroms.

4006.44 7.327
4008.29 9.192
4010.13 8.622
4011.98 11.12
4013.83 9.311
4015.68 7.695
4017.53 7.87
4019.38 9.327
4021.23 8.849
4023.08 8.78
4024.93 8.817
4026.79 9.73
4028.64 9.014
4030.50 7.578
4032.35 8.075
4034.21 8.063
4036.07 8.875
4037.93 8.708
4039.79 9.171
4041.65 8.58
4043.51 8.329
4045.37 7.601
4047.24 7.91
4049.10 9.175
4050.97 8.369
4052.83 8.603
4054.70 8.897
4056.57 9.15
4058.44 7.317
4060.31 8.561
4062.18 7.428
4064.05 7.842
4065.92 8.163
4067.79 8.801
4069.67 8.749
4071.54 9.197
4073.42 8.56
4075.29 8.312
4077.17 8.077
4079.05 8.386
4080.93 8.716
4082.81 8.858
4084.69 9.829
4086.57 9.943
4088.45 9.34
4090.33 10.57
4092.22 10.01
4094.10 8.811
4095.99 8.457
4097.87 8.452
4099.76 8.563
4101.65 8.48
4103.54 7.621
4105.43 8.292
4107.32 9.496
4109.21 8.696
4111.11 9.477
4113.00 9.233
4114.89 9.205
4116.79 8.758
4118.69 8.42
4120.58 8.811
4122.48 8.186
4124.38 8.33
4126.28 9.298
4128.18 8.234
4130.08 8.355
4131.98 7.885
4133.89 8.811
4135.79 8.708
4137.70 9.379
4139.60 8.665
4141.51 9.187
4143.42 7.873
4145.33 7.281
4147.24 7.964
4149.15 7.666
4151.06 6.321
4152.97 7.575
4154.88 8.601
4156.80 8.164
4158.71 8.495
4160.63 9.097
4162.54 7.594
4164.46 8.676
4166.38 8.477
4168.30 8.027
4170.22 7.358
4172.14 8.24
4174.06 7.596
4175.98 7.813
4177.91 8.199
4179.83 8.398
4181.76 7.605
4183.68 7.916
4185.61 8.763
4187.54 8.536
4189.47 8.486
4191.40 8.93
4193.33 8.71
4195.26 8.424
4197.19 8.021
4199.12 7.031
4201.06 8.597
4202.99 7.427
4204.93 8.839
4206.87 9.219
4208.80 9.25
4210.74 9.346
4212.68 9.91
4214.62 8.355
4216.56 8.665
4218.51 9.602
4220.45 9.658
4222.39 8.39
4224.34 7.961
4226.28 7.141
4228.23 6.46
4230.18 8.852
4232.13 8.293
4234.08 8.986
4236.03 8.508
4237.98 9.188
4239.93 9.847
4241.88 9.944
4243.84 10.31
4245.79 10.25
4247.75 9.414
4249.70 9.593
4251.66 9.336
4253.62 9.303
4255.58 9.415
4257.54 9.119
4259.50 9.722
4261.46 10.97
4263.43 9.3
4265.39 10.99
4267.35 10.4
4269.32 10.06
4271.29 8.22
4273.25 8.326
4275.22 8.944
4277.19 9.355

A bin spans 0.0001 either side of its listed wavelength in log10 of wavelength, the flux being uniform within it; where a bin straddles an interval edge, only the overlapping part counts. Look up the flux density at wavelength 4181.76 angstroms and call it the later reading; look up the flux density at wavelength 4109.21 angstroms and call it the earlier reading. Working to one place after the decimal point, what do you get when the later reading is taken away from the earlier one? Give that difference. 1.1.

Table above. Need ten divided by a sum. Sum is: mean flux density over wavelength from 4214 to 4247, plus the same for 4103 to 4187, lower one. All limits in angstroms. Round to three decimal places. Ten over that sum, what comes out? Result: 0.582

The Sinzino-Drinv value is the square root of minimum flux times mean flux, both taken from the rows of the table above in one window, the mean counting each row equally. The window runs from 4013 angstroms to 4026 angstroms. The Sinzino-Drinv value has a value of 8.17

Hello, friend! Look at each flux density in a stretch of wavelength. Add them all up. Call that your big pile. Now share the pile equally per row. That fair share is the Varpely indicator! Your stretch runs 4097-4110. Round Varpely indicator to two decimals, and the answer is 8.51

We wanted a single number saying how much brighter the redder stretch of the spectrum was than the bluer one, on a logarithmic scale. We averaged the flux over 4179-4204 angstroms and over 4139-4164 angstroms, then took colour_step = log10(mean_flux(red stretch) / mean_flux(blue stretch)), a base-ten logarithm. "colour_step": 0.01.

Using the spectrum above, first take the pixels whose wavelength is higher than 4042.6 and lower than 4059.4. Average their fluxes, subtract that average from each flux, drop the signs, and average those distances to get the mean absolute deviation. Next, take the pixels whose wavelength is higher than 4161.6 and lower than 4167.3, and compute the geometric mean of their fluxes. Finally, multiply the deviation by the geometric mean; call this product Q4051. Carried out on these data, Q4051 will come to 4.3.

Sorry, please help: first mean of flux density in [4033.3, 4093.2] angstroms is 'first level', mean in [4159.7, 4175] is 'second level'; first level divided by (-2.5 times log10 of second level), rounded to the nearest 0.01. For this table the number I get -3.82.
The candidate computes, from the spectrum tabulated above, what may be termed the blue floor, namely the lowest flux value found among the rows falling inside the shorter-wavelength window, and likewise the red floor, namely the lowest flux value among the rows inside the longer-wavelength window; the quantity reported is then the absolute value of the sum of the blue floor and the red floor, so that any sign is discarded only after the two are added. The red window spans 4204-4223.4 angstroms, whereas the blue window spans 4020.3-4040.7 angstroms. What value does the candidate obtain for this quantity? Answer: 15.93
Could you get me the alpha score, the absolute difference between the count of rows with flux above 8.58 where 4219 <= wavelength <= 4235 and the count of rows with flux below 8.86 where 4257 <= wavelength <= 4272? 2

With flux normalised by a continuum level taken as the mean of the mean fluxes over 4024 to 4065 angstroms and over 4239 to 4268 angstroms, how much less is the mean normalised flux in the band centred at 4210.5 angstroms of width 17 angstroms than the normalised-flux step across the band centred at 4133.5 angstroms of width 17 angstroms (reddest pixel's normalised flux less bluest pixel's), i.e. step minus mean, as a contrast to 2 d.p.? -0.99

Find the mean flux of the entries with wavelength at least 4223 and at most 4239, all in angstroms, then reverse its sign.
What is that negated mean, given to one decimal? -8.2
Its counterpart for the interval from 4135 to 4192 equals -8.2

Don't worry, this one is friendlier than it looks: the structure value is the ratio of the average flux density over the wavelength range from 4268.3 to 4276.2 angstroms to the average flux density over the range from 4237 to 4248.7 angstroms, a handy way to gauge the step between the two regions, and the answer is 0.90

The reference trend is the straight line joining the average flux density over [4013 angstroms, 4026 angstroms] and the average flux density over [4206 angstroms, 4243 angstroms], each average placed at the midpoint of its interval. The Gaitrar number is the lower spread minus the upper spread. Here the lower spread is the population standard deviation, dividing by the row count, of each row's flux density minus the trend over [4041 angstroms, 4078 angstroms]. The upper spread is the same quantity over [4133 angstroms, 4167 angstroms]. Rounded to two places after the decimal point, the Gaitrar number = -0.21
